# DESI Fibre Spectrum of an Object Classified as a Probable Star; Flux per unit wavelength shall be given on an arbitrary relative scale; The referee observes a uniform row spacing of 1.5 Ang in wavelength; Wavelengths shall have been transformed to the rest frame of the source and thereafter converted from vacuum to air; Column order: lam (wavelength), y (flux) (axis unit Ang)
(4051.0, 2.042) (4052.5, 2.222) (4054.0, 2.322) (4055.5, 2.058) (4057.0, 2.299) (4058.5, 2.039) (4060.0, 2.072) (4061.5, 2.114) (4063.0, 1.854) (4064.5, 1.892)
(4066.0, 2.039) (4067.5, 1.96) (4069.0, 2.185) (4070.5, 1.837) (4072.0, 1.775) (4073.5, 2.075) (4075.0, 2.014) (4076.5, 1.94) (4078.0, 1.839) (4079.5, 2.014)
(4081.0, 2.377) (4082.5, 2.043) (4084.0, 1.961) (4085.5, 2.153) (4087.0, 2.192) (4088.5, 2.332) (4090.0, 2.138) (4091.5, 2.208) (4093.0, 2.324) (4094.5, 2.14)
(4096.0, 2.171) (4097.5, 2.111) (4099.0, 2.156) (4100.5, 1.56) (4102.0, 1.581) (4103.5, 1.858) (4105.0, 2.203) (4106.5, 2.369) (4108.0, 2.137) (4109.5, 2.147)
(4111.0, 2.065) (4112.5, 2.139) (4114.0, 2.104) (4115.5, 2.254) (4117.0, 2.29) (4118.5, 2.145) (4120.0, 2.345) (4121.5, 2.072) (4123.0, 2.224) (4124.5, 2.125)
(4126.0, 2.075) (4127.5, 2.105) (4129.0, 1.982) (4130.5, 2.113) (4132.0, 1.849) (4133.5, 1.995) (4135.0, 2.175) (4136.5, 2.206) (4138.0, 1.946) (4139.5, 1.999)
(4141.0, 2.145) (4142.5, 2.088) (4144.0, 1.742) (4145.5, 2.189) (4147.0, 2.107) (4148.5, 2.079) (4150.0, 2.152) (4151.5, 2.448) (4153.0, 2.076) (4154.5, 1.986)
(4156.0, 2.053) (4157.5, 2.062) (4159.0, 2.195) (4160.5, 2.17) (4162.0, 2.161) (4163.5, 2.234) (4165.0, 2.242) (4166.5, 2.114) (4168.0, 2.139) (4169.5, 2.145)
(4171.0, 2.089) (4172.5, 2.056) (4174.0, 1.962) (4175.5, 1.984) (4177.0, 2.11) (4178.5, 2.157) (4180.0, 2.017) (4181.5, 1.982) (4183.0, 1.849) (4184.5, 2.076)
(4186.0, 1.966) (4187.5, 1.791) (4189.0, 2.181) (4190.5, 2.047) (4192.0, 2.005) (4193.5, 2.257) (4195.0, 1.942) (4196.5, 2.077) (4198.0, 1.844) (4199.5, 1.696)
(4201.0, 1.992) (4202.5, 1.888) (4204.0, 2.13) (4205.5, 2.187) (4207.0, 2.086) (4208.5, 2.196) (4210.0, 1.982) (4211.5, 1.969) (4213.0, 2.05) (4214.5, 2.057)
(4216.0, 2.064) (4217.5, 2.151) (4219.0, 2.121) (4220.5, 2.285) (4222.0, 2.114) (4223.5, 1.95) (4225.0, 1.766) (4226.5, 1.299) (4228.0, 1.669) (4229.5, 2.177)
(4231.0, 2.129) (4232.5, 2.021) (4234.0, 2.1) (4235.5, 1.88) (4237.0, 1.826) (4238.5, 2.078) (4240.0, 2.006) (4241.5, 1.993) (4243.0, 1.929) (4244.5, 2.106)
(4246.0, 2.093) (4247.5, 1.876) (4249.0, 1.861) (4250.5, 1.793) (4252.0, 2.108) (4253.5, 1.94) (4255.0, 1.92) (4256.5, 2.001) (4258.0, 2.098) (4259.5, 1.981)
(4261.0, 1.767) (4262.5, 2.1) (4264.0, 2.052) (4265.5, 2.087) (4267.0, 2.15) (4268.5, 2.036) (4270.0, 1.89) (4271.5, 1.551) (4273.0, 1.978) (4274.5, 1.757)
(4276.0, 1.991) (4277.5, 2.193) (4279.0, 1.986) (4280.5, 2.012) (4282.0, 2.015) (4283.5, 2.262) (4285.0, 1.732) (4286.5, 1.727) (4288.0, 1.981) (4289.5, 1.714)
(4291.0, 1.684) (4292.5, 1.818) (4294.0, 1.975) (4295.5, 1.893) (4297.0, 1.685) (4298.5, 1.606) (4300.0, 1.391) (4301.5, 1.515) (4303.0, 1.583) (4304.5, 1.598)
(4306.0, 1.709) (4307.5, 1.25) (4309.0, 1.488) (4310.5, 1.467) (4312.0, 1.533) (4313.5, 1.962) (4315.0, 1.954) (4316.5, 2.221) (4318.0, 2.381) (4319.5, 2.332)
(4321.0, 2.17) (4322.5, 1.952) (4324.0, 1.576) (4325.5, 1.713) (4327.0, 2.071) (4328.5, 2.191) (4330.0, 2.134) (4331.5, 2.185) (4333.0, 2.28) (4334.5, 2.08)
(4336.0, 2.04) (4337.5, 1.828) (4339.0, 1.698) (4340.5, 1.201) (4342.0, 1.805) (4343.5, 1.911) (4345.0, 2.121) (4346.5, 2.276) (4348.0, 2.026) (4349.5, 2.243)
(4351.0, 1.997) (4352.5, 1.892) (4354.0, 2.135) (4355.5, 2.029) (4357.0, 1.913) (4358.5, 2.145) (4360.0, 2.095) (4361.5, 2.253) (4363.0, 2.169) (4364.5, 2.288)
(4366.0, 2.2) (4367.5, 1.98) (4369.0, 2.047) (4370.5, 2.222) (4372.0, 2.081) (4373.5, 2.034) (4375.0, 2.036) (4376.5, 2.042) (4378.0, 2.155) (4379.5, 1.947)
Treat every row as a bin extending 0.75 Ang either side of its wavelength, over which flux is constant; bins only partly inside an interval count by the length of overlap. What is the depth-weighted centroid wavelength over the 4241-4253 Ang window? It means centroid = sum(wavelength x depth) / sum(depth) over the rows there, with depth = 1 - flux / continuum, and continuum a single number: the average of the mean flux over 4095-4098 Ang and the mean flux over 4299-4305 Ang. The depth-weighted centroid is 4246.2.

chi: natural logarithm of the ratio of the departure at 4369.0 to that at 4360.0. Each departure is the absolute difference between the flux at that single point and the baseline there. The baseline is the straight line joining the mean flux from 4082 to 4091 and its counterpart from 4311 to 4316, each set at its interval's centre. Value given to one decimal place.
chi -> -0.1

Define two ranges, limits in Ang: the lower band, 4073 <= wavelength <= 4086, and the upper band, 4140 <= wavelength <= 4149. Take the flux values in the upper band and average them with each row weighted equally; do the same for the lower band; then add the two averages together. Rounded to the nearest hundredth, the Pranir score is 4.10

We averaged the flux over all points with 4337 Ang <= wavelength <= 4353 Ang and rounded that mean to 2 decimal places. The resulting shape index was 1.91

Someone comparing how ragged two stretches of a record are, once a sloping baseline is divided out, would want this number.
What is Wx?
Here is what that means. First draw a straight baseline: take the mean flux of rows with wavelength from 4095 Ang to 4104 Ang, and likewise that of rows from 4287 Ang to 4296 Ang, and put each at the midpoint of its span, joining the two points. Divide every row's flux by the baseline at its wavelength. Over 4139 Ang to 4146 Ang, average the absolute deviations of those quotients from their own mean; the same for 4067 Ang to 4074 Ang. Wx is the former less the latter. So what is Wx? 0.00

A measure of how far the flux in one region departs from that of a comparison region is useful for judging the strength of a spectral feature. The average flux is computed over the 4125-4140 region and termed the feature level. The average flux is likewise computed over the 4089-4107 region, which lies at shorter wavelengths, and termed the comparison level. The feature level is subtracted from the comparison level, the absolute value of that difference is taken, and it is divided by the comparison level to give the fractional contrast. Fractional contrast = 0.01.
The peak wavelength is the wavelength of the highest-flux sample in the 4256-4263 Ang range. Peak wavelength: 4262.5 Ang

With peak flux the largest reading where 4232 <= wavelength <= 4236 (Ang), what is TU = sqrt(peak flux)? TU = 1.45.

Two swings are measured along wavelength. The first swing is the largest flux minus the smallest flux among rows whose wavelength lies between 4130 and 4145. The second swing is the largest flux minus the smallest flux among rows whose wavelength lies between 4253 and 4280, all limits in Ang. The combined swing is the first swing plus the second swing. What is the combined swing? 1.1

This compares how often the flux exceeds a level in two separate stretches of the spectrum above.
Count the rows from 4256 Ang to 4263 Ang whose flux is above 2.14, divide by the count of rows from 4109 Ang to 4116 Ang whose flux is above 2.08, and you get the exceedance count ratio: 0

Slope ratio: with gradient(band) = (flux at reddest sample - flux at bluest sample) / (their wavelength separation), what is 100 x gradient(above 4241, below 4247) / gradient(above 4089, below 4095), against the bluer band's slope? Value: 5000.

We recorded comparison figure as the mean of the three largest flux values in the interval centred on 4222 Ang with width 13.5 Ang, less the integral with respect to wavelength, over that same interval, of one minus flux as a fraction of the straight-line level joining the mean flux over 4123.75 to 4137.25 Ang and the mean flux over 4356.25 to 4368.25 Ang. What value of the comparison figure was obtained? 1.2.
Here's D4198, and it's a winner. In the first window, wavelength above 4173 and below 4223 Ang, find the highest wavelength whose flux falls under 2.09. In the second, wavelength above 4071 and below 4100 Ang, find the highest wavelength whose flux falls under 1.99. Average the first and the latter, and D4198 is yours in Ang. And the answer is 4150.0 Ang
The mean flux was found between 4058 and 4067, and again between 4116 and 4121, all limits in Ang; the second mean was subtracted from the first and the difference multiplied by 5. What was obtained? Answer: -1.3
